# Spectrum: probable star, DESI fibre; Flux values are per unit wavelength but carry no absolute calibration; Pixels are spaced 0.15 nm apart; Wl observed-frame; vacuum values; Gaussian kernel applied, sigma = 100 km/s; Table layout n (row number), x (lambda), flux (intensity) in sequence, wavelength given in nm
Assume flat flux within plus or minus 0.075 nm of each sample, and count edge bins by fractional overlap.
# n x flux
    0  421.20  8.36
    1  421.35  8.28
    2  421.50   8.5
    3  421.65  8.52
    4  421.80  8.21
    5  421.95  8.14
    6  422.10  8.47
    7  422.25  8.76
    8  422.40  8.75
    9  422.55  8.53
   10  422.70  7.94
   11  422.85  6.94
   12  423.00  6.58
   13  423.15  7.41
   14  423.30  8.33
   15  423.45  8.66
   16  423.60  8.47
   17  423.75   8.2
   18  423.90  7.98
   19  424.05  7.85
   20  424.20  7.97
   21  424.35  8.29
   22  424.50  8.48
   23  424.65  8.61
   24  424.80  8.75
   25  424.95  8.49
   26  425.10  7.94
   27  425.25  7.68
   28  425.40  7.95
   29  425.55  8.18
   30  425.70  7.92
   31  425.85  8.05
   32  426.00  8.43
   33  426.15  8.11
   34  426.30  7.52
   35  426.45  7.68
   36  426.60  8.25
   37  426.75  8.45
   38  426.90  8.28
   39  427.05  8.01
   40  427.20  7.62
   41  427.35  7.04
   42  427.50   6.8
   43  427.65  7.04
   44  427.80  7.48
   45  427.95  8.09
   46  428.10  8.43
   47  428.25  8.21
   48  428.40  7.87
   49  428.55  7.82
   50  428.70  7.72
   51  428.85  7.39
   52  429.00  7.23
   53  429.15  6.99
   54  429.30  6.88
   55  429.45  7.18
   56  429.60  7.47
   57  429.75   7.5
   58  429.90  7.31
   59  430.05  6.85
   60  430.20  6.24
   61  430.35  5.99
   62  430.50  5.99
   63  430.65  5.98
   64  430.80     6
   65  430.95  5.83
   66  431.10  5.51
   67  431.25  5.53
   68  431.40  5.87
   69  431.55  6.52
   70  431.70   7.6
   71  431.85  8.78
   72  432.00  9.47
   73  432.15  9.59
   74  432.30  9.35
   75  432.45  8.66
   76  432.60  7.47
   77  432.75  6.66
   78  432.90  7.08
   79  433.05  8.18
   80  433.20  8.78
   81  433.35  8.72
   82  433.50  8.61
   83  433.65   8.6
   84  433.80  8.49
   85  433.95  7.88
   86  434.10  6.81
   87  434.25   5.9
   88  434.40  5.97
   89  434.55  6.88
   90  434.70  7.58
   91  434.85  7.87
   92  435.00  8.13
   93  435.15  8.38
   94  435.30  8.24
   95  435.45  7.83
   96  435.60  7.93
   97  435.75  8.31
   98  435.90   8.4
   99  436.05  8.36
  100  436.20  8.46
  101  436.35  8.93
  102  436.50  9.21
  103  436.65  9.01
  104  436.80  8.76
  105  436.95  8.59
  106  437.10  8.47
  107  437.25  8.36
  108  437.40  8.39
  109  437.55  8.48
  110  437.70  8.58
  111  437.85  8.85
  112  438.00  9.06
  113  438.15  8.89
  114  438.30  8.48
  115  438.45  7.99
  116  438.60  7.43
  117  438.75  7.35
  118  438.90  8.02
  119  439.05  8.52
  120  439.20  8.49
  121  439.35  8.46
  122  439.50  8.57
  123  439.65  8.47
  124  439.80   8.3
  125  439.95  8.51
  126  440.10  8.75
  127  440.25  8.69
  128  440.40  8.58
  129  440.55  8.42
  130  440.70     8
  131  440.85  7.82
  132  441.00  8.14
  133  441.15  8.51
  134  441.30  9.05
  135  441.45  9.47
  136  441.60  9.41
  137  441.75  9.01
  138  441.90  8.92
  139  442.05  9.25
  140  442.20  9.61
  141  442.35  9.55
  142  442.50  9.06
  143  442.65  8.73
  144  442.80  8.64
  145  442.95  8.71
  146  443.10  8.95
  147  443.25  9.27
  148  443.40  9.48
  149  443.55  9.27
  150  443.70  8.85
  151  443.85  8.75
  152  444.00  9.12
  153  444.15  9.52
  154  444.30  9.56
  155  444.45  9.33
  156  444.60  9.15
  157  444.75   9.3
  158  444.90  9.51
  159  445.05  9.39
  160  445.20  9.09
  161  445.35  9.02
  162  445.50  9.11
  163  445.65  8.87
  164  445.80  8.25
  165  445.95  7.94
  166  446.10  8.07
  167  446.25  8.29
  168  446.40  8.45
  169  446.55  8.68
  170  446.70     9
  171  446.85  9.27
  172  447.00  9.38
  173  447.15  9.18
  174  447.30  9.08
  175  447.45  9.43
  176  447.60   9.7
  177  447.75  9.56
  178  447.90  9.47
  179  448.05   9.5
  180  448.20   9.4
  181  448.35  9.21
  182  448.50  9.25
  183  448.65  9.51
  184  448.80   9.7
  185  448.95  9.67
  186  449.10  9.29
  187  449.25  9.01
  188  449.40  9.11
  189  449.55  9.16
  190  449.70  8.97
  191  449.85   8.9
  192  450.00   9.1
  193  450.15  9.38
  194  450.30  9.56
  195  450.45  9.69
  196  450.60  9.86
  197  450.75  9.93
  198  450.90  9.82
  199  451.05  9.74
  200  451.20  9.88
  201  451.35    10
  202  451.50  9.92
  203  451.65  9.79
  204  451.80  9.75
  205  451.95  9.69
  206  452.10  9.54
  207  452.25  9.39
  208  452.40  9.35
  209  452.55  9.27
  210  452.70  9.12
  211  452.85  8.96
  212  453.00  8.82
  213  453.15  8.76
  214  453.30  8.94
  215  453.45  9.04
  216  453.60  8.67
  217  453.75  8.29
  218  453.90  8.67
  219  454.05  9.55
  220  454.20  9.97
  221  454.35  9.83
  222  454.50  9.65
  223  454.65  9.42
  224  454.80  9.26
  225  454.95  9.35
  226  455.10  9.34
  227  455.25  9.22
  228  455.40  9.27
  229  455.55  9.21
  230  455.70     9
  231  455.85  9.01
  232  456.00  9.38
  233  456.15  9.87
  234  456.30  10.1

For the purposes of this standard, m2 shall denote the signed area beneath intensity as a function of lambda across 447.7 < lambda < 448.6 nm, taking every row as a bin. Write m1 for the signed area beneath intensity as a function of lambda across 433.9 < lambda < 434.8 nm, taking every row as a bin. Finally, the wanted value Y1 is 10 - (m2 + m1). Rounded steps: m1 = 6.2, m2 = 8.5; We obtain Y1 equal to -4.6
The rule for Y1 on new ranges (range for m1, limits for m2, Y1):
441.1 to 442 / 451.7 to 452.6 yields -6.7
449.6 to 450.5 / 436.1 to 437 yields -6.3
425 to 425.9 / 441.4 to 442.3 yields -5.5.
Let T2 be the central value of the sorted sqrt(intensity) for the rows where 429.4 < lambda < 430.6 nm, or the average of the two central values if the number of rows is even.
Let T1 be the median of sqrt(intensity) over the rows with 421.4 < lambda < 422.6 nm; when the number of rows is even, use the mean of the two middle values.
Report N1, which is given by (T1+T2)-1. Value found 4.57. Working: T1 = 2.92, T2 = 2.65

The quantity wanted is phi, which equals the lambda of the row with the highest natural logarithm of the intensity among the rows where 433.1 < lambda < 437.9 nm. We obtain 436.50 nm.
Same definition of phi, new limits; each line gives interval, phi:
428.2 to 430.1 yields 428.25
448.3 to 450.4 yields 448.80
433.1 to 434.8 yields 433.20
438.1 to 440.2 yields 438.15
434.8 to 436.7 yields 436.50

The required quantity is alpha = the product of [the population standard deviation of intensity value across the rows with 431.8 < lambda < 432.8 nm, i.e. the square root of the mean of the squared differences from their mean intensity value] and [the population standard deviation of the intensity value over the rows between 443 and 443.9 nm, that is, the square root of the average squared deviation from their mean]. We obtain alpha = 0.27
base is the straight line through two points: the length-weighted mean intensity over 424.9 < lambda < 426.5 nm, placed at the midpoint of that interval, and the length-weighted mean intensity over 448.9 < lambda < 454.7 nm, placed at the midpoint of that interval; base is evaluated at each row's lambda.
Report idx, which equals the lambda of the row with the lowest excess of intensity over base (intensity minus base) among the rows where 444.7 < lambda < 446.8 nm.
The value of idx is 445.95 nm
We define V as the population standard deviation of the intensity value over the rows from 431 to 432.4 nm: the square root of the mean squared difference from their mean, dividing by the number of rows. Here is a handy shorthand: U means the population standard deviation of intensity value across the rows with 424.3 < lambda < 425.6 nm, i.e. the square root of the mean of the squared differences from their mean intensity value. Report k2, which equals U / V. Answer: 0.2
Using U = 0.33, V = 1.66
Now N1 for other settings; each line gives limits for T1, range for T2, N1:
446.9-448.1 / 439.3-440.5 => 5.00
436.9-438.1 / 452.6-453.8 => 4.90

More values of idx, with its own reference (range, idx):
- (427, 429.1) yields 427.50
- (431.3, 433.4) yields 431.40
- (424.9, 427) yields 426.30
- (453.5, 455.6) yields 453.75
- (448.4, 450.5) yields 449.85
